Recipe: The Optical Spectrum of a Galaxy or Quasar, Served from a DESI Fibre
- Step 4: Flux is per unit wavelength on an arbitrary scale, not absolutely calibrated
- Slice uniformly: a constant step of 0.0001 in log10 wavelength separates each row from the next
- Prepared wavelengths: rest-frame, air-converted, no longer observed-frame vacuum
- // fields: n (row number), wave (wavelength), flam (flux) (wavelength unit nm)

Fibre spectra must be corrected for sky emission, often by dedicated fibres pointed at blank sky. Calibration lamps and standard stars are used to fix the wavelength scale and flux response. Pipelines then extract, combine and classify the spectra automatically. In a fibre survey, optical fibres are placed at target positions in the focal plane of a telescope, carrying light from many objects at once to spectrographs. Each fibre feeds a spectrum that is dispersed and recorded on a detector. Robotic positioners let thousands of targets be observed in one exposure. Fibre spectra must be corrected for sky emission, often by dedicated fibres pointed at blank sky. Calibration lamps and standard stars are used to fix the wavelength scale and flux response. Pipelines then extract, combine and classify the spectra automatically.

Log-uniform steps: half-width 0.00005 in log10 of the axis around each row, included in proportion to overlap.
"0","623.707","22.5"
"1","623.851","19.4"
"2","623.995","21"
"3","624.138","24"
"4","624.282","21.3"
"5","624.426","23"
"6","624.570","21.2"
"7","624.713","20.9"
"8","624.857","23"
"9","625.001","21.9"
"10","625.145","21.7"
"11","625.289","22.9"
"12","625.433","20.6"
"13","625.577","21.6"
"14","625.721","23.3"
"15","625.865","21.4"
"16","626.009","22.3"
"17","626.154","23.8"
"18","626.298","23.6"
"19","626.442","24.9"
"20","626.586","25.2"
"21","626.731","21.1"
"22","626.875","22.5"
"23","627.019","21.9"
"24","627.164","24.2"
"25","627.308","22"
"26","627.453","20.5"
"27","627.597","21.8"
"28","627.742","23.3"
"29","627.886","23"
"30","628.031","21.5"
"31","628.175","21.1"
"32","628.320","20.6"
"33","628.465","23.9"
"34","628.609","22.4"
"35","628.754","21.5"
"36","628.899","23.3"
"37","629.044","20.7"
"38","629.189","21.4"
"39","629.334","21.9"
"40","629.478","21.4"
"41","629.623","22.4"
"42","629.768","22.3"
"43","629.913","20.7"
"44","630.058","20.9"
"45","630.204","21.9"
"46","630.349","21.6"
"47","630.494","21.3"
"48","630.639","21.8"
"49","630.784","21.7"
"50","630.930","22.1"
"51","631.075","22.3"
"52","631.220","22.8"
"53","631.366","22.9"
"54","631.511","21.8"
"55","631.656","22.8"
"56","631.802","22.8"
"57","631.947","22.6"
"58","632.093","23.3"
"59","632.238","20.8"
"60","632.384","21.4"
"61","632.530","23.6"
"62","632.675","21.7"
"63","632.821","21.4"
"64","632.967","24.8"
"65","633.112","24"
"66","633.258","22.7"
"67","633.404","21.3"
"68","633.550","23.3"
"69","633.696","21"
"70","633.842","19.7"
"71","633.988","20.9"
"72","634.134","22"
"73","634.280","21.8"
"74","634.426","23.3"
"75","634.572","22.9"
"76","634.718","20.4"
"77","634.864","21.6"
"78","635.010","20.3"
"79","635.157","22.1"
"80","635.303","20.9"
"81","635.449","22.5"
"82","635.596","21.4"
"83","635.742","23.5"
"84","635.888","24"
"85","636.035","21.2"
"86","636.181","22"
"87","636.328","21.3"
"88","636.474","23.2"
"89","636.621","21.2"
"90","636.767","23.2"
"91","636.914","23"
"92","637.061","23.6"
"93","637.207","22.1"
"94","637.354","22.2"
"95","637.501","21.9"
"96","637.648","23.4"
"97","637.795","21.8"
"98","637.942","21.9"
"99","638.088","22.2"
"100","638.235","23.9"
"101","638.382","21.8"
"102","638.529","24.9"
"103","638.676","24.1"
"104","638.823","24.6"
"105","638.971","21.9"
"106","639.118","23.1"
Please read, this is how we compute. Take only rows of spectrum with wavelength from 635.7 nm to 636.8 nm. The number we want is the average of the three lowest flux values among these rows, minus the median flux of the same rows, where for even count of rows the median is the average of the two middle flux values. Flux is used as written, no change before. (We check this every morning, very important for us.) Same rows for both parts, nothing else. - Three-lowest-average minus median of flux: -1.4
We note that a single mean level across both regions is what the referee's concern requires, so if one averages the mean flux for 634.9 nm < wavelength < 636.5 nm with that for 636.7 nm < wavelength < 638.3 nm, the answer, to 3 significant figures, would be 22.3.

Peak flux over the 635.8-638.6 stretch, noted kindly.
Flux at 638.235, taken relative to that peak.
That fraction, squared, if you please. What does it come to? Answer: 0.92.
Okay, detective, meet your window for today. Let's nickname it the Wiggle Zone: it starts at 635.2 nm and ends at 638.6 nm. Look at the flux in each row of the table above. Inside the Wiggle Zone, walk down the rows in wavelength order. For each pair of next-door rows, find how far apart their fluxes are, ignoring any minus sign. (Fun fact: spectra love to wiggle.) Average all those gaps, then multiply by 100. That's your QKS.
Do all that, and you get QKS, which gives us 130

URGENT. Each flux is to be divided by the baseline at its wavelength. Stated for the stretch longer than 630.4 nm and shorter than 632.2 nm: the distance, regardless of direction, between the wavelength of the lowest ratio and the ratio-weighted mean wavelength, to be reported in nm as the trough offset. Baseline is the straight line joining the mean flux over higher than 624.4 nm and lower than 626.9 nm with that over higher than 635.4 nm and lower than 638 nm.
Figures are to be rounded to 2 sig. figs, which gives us 0.81 nm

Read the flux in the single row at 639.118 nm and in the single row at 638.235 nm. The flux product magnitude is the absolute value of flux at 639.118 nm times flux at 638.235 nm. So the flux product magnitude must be 552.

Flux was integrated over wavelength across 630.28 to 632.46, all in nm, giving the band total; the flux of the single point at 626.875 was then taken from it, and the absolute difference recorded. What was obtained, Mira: 25.8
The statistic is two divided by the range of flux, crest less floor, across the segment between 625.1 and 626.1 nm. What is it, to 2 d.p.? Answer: 0.74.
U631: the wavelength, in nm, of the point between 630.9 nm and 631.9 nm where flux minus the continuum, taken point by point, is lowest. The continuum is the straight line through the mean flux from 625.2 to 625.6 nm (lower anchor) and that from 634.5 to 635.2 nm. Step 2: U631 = 631.511 nm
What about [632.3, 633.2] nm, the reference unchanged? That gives 632.384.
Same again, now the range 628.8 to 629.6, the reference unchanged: 629.044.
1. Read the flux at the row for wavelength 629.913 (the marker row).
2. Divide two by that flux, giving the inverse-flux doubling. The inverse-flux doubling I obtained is 0.097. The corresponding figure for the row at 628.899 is 0.086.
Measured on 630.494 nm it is 0.094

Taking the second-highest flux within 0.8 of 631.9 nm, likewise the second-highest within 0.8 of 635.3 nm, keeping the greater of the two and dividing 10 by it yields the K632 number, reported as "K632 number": 0.426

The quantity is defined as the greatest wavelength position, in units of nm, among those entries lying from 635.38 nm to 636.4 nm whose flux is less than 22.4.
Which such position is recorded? 636.328 nm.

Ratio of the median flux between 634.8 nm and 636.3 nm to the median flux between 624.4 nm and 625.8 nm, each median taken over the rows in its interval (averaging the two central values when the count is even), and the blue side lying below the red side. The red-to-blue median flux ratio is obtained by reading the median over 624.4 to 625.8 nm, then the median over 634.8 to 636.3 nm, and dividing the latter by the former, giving 1.000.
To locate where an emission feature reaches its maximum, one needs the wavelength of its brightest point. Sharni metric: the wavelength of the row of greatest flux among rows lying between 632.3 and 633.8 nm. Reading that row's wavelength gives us 632.967 nm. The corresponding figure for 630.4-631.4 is 631.366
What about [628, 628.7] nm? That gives 628.465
